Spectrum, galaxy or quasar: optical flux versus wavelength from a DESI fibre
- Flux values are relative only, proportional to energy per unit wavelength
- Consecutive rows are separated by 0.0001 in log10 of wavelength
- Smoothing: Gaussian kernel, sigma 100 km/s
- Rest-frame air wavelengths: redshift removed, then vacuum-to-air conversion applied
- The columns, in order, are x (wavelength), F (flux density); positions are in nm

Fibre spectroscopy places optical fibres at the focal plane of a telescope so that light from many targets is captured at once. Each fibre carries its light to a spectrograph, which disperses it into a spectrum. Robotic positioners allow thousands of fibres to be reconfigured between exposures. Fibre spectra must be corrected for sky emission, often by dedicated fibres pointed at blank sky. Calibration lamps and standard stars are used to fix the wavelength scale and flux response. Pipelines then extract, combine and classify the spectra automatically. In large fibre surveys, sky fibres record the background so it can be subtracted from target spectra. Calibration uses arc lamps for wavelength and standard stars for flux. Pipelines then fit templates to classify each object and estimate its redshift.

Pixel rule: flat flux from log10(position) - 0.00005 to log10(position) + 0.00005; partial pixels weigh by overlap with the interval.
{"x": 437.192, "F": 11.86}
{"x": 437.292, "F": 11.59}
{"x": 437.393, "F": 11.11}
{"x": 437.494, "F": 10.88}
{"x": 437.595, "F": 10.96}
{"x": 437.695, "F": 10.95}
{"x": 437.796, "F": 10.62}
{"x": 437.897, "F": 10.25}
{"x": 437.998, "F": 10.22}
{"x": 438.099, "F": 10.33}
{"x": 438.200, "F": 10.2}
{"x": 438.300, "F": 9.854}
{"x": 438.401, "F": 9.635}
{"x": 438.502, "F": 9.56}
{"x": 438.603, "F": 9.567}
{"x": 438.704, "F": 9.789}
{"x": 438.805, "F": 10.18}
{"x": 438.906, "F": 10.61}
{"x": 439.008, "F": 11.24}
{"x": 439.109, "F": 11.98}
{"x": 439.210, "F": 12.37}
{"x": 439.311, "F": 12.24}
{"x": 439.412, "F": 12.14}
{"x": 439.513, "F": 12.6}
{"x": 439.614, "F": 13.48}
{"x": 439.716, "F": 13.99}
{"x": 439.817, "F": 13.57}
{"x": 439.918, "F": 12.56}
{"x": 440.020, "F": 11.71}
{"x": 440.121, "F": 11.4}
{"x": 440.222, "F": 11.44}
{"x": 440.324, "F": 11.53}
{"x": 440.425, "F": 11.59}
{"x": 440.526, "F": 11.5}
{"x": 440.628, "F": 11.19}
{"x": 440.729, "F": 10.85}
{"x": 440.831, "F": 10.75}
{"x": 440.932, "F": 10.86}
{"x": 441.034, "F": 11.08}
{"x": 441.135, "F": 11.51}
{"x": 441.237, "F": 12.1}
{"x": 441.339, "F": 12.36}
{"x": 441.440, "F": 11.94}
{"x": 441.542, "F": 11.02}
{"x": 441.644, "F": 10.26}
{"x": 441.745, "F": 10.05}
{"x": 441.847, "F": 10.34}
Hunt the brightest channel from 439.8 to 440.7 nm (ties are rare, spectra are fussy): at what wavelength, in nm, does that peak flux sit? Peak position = 439.817 nm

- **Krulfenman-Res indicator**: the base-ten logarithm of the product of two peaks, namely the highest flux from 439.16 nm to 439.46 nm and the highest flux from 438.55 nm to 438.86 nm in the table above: 2.10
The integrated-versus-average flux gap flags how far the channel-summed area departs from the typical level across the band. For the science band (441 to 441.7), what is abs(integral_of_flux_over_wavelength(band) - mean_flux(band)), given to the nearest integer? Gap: 3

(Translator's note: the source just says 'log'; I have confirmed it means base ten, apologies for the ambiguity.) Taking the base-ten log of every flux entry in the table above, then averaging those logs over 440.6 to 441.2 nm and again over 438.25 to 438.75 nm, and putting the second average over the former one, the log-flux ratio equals 0.95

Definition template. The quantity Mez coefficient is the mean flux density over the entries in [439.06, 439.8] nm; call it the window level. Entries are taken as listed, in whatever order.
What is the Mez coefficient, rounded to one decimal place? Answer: 12.7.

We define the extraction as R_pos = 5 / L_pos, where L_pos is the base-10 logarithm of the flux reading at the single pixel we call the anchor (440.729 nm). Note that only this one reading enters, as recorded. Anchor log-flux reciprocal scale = 4.83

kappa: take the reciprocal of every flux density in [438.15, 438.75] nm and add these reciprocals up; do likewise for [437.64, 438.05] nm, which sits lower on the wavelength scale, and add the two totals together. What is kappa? 1.00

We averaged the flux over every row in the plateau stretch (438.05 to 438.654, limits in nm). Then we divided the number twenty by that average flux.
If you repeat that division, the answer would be 2.03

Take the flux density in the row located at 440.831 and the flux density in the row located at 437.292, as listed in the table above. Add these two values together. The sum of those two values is 22.3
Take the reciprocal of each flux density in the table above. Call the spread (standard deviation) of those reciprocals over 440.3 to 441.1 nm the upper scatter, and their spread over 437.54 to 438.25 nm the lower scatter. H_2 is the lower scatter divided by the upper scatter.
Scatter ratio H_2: 1.1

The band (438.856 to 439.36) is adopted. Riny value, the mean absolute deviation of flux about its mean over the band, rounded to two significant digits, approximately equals 0.61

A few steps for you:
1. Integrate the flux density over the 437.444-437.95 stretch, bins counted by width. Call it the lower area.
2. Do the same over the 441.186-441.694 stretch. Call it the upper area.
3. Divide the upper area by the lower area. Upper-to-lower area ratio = 1.08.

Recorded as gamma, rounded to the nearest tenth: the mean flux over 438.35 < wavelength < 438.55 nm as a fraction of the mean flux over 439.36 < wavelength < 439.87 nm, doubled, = 1.5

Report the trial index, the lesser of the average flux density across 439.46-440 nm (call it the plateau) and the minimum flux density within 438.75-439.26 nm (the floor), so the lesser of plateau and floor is 10.2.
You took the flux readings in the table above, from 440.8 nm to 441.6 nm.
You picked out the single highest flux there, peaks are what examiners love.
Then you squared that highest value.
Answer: 153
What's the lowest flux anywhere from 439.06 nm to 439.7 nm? 11.98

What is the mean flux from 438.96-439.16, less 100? -88.4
